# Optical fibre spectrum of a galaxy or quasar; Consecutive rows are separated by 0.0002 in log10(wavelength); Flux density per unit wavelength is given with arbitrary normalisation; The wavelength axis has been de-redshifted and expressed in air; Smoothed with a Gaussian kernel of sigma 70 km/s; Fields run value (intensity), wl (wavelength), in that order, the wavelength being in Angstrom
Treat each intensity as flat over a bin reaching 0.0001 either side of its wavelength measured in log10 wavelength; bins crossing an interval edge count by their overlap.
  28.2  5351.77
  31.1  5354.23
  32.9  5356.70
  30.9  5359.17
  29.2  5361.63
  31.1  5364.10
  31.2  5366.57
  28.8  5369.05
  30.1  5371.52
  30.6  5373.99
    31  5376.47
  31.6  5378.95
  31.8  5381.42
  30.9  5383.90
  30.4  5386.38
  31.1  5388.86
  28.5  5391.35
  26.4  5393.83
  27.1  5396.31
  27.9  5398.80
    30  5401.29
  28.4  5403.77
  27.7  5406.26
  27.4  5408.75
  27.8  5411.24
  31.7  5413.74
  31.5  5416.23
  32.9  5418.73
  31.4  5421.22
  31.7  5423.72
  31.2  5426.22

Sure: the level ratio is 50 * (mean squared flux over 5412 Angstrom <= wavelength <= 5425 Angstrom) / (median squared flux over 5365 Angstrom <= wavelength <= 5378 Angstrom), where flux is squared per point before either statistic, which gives 54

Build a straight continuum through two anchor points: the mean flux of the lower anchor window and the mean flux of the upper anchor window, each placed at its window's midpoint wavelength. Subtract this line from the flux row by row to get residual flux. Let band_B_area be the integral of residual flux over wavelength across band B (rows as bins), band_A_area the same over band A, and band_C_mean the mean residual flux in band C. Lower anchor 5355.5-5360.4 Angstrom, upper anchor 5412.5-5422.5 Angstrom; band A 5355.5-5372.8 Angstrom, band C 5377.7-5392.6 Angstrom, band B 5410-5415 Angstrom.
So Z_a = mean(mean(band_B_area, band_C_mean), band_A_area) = -14.2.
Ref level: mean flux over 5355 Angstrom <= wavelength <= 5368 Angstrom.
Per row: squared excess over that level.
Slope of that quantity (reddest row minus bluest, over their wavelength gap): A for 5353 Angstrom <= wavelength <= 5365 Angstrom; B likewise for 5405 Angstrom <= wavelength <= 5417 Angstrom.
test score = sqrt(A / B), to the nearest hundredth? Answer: 0.00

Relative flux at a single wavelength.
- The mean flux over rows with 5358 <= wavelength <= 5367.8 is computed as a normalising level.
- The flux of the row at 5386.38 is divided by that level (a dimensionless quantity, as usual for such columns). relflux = 0.99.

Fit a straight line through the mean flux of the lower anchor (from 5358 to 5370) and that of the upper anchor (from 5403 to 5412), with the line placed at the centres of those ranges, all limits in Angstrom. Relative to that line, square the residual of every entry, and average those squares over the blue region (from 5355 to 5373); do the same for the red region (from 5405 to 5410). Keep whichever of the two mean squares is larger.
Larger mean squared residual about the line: 1.4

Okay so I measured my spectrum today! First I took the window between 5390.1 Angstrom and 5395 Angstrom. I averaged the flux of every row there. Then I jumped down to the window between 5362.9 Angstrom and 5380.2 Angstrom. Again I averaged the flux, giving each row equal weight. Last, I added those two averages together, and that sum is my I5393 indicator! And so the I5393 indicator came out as 58.1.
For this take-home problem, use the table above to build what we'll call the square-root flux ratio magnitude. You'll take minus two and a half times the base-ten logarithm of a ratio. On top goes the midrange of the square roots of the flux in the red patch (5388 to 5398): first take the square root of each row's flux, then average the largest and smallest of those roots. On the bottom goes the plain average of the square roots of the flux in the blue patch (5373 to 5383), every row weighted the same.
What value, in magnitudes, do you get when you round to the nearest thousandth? 0.046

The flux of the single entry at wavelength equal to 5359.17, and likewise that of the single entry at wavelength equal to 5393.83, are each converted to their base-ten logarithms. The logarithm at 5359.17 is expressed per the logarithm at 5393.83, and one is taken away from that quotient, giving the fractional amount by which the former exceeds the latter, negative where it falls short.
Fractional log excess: 0.048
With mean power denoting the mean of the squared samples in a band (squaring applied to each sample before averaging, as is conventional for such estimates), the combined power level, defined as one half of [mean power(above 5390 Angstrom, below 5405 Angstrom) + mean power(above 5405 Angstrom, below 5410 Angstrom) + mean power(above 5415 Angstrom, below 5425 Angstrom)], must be 1282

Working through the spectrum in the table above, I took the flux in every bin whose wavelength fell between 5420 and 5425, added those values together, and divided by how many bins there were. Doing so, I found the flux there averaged 31.5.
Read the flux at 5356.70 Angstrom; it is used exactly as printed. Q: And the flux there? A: 32.9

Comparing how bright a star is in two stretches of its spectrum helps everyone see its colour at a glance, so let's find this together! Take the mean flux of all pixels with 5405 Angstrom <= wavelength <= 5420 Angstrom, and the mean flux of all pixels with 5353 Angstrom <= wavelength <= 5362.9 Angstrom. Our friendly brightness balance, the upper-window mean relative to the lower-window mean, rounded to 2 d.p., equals 0.96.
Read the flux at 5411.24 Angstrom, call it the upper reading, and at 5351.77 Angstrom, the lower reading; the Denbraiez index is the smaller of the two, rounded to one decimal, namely 27.8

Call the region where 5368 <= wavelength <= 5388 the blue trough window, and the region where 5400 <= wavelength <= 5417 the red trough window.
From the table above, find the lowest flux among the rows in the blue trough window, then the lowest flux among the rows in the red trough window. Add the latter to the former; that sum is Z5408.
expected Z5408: 56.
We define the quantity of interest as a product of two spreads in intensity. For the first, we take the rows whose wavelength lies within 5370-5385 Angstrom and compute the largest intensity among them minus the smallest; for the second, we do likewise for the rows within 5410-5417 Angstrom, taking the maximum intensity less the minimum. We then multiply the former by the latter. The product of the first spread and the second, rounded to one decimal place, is 6.6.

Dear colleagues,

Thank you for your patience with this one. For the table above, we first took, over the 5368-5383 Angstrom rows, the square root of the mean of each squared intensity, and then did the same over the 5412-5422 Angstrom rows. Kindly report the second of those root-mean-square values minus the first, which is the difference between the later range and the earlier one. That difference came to 1.2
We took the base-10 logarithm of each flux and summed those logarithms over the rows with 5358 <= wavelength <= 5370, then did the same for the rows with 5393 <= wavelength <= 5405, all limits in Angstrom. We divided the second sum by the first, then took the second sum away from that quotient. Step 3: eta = -6.25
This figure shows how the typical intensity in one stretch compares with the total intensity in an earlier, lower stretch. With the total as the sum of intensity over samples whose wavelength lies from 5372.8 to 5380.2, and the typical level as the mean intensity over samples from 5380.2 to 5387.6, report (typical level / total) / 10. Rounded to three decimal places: 0.033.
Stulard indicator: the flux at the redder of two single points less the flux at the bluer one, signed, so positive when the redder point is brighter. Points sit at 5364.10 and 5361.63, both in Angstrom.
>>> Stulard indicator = 1.9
